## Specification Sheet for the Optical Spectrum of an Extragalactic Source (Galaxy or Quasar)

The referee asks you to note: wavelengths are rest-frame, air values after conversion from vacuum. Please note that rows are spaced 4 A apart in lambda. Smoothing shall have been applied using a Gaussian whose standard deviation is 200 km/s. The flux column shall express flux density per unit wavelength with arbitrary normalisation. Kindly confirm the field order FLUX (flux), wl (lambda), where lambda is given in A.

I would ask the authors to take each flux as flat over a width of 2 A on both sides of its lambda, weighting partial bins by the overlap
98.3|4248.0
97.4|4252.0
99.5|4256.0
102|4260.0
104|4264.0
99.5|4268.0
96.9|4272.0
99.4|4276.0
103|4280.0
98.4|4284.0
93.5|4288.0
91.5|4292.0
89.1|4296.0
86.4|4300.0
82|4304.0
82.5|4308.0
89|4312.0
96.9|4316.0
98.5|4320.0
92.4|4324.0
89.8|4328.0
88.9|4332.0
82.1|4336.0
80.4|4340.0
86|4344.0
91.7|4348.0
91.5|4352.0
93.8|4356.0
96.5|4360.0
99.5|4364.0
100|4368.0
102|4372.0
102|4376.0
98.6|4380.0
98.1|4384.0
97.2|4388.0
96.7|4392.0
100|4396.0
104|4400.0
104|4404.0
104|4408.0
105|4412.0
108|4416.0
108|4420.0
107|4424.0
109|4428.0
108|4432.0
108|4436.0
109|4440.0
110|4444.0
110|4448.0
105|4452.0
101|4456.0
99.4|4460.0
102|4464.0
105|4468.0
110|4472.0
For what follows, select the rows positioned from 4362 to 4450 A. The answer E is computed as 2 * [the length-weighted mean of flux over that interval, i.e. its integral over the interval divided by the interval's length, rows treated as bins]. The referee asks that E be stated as 208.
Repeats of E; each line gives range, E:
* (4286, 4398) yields 185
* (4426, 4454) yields 217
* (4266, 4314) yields 185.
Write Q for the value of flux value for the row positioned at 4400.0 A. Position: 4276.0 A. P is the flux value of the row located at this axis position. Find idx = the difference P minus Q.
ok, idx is -5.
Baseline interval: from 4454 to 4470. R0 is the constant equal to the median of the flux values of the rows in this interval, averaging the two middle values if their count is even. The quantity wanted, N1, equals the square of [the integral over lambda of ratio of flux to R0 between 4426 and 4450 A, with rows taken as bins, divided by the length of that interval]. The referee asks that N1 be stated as 1.15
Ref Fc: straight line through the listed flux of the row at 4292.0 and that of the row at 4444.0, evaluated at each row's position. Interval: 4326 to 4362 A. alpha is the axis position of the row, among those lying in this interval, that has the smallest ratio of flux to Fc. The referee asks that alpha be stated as 4340.0 A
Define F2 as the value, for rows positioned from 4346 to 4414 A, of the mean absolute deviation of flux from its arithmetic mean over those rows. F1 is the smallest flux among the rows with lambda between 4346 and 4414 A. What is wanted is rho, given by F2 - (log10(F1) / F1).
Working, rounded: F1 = 91.5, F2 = 3.4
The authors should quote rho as 3.3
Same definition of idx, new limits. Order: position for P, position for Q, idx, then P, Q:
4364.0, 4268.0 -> 0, 99.5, 99.5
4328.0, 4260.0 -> -12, 89.8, 102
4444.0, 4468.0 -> 5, 110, 105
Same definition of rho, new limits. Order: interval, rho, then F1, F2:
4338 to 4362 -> 4.5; 80.4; 4.5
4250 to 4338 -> 5.8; 82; 5.8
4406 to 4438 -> 1.3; 104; 1.3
